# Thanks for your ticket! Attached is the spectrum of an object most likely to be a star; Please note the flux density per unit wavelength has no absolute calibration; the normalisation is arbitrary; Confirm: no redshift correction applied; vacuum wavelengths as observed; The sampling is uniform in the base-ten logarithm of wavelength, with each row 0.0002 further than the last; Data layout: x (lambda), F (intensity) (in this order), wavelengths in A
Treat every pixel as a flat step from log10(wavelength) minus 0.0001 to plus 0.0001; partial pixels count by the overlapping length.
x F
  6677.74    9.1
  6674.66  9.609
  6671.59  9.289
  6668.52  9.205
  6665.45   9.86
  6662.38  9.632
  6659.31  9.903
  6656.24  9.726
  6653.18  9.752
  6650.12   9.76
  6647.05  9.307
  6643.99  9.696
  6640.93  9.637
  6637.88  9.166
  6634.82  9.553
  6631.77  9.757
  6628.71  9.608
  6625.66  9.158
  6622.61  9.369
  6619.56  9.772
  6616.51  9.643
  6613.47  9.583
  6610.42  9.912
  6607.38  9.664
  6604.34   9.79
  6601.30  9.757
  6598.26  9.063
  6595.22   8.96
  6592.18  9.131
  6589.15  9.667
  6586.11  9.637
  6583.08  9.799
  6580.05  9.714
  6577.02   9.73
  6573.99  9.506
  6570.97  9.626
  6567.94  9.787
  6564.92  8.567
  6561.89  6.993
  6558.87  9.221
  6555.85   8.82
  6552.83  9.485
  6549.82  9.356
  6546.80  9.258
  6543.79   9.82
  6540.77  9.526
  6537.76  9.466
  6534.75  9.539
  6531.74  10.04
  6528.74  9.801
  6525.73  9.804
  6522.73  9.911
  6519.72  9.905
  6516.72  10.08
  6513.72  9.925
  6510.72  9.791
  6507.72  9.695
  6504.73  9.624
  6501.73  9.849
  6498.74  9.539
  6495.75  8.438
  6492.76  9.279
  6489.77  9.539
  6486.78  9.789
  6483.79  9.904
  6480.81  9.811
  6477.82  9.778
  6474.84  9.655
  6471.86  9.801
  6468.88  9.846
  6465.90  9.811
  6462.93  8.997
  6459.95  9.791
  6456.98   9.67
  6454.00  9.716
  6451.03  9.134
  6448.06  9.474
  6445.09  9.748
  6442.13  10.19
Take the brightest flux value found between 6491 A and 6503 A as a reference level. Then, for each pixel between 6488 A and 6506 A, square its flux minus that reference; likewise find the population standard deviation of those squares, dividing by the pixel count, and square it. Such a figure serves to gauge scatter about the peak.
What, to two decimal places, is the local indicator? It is 0.50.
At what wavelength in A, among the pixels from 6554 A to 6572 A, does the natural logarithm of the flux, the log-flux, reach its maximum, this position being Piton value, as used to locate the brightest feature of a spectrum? 6567.94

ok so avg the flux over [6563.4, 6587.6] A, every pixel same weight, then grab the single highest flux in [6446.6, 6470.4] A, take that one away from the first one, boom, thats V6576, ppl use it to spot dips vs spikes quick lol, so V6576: -0.30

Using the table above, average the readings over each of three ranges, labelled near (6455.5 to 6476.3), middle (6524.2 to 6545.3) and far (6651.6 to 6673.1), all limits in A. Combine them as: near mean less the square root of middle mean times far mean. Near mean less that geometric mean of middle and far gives 0.0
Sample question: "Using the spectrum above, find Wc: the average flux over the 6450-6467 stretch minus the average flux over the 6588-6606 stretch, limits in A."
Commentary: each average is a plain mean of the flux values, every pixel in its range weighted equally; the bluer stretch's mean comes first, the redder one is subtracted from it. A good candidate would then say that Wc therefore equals 0.13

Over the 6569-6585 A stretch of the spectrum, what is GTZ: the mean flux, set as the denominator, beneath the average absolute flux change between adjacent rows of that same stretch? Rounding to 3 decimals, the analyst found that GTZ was 0.011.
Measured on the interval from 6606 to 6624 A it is 0.024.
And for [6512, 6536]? 0.017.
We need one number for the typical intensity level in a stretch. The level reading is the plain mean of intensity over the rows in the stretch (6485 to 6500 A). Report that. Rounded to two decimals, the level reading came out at 9.32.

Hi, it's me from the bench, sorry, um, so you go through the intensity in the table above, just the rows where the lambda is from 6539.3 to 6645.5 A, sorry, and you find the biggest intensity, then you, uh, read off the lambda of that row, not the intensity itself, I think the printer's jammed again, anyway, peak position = 6610.42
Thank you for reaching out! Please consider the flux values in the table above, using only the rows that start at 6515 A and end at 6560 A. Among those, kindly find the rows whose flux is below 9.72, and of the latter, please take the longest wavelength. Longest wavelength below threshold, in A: 6558.87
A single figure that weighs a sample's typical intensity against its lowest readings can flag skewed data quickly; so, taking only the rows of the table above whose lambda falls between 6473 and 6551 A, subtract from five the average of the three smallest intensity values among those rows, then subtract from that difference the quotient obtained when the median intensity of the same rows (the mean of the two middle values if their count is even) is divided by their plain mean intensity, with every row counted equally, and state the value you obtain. -5.00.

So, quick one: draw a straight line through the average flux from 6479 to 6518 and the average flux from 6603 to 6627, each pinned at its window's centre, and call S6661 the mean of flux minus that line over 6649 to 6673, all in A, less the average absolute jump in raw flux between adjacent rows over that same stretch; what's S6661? -0.2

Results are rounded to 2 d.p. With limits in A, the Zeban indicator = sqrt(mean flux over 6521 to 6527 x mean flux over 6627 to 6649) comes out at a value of 9.69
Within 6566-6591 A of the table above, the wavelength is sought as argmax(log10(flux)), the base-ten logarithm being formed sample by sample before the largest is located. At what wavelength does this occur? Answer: 6583.08 A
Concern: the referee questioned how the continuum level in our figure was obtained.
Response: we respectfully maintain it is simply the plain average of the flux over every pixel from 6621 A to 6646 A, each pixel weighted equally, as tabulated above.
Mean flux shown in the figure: 9.49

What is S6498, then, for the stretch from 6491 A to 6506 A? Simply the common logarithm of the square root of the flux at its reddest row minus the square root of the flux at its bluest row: -1.25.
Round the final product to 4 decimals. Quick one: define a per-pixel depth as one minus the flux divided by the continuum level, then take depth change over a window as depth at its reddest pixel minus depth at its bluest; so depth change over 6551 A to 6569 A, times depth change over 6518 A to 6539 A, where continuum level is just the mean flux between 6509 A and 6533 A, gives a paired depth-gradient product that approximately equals -0.0014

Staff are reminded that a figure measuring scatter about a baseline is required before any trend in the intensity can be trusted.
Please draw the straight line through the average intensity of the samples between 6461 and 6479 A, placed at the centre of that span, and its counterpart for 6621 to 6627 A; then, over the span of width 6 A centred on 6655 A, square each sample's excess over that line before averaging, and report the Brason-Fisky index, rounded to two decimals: 0.30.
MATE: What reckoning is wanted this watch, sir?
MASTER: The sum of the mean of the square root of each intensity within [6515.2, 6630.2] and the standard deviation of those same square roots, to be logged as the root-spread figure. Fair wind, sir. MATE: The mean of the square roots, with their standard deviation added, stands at 3.17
